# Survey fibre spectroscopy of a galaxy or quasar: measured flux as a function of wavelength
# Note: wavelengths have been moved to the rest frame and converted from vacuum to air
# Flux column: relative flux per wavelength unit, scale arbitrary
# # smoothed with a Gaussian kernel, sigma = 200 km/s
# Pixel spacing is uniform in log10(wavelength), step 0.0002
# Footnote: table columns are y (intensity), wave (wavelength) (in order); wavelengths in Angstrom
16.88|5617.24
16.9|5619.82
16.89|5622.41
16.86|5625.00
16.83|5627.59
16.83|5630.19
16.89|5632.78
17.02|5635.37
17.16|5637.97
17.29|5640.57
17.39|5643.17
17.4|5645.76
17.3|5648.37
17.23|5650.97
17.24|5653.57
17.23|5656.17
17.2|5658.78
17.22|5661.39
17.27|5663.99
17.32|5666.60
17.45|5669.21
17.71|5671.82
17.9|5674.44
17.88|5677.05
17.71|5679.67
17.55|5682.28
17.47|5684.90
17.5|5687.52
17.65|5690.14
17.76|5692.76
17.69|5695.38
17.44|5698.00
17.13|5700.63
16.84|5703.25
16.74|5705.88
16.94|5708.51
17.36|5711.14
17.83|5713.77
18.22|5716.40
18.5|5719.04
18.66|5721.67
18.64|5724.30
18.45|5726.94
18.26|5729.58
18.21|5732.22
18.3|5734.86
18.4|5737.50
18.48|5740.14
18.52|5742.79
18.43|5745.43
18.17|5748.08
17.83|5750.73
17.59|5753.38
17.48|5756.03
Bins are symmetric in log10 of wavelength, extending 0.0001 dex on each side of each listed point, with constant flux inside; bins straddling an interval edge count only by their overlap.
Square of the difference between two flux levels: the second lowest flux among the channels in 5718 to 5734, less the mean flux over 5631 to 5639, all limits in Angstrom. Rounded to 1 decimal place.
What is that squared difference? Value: 1.5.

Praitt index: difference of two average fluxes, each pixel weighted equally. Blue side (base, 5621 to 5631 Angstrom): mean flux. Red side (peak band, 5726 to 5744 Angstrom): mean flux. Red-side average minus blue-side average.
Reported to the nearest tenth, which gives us 1.5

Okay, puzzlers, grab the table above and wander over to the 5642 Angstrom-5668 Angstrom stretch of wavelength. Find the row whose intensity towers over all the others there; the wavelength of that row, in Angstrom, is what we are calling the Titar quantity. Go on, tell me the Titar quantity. 5645.76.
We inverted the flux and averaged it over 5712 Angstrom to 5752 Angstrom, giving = 0.0546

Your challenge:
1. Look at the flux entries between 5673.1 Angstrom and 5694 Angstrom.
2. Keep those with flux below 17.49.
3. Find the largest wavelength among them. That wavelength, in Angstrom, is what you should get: 5684.90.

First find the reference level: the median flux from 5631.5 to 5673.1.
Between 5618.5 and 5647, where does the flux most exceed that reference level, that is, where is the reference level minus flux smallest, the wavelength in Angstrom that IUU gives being 5645.76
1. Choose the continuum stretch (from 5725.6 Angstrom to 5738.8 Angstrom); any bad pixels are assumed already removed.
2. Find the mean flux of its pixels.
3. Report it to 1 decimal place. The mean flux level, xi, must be 18.3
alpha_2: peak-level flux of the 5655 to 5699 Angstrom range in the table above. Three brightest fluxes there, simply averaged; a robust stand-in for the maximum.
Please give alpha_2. 17.8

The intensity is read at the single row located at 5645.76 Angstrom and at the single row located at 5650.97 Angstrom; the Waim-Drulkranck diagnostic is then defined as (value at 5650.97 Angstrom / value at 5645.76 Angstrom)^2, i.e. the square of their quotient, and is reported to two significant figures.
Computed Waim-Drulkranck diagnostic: 0.98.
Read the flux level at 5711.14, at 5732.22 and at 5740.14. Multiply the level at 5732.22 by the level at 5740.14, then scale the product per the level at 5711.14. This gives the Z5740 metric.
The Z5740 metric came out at 19.4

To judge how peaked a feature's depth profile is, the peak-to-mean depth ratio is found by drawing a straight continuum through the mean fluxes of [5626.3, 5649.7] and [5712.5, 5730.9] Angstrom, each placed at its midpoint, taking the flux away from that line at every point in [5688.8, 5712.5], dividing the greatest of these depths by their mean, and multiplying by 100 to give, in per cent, 181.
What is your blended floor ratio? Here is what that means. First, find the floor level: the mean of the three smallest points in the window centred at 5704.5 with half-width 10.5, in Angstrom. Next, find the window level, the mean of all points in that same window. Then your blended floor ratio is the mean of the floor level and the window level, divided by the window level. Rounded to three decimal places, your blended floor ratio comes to 0.988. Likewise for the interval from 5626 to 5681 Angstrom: 0.987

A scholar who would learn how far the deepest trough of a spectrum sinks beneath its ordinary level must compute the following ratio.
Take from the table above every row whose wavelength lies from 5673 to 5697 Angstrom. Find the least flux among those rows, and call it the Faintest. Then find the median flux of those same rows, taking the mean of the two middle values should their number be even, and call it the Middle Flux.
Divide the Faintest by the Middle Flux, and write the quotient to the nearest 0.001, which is 0.988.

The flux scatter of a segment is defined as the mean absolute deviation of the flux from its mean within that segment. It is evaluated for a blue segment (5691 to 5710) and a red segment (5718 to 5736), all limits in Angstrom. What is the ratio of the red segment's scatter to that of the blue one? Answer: 0.4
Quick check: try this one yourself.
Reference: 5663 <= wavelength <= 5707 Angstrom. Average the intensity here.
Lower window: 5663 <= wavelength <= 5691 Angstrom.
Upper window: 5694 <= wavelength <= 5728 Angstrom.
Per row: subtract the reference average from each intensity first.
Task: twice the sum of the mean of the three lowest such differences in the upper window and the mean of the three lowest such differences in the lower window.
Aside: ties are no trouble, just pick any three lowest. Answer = -1.5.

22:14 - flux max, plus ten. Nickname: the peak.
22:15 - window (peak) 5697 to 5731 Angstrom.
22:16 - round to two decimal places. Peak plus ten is 28.66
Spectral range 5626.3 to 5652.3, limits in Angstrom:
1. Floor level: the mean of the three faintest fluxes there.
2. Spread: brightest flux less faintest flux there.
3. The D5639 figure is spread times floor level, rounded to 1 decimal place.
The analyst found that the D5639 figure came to 9.6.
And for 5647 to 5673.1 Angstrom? 8.8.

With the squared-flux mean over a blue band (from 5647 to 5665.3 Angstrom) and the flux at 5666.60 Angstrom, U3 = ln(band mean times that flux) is 8.55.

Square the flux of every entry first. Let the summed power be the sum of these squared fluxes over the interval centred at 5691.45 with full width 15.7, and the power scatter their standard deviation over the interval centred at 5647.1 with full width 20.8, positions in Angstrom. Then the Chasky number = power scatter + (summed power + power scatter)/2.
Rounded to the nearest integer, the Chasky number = 932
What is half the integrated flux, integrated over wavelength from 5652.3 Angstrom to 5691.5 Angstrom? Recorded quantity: 343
